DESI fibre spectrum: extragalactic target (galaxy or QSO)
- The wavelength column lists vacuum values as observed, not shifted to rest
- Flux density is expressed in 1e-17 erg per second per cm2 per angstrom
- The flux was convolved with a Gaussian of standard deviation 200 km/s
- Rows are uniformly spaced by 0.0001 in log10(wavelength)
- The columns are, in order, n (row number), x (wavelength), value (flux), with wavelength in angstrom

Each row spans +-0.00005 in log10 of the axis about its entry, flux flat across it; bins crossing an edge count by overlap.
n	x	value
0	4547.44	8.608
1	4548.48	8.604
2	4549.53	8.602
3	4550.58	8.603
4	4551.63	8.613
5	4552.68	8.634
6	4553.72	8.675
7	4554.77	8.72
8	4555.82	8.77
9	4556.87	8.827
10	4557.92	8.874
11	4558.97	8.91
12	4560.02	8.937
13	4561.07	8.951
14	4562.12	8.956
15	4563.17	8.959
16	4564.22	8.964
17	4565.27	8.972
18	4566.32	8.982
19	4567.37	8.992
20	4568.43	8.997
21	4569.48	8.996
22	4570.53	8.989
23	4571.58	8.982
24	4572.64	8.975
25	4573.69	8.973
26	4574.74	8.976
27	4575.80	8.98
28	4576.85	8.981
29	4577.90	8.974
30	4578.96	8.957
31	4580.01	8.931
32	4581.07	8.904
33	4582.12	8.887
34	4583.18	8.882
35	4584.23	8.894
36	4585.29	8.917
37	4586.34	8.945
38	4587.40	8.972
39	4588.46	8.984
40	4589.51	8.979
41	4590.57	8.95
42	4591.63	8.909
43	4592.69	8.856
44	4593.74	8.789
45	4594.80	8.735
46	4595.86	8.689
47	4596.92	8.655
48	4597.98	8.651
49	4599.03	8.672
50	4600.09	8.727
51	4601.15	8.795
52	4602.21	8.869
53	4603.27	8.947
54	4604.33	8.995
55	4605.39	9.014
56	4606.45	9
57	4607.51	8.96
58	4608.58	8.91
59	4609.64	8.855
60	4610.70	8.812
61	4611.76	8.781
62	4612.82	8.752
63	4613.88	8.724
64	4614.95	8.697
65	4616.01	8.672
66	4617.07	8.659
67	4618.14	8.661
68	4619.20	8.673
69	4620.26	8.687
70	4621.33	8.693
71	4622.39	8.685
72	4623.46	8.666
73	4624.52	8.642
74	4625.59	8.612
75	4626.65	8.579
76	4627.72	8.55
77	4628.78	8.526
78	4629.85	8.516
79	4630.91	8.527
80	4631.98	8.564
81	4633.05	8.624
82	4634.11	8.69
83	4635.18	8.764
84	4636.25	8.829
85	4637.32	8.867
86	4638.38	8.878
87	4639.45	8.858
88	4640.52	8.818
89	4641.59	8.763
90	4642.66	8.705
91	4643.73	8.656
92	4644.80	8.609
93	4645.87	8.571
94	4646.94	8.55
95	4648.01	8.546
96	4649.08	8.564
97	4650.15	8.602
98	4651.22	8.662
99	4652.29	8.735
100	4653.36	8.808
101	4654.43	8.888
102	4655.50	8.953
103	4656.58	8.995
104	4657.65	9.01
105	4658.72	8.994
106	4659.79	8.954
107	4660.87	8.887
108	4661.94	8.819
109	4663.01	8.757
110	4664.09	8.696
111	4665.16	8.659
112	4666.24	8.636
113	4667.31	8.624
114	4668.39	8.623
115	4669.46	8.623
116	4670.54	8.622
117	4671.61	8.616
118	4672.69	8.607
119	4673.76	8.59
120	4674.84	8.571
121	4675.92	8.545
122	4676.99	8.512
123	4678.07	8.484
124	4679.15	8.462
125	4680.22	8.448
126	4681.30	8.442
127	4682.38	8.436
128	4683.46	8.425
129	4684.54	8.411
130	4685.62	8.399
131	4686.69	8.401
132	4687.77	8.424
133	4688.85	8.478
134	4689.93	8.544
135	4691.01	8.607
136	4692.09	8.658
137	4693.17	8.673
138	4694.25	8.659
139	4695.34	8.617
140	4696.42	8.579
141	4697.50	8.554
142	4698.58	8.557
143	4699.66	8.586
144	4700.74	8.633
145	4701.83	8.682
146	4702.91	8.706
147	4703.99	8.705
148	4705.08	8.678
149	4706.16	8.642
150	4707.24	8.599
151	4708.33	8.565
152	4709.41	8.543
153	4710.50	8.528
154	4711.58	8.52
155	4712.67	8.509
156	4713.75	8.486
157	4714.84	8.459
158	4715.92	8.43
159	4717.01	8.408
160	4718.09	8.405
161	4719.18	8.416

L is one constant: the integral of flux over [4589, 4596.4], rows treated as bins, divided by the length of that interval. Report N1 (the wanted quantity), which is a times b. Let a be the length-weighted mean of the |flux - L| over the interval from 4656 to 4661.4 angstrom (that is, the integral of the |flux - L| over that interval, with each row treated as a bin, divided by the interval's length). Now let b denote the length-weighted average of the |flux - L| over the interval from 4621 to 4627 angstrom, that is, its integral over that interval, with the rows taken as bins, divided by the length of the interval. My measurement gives 0.025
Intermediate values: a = 0.132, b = 0.19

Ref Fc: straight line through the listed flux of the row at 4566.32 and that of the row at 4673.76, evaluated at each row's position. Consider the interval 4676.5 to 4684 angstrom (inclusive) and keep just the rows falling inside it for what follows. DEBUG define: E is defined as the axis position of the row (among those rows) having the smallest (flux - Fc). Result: 4683.46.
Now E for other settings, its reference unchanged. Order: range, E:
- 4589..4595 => 4594.80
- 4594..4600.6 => 4597.98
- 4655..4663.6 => 4663.01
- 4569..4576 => 4572.64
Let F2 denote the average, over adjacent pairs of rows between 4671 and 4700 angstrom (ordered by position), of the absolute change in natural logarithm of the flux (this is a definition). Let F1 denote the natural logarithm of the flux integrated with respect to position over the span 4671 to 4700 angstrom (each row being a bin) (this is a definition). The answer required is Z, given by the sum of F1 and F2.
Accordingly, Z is 62.2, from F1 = 62.2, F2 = 0.0029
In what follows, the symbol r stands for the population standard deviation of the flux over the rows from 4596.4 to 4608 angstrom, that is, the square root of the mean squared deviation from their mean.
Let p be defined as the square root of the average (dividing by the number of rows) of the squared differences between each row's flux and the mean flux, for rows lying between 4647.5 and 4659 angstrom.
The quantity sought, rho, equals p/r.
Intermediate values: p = 0.17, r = 0.14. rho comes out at 1.2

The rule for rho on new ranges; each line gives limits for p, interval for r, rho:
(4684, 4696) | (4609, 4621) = 1.7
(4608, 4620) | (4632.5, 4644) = 1.0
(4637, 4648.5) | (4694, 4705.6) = 2.3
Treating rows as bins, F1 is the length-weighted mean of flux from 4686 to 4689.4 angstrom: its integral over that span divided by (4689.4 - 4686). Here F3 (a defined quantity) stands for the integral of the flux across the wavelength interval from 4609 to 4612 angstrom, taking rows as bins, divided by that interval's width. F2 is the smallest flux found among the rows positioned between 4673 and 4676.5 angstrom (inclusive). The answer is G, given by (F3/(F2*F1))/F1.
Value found 0.0145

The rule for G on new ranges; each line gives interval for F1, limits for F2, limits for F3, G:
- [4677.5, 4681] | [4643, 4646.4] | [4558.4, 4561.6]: 0.0146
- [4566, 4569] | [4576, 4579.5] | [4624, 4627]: 0.0119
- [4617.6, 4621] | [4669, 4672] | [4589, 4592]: 0.0138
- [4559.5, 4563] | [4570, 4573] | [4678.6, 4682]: 0.0118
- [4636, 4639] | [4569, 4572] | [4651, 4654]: 0.0124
